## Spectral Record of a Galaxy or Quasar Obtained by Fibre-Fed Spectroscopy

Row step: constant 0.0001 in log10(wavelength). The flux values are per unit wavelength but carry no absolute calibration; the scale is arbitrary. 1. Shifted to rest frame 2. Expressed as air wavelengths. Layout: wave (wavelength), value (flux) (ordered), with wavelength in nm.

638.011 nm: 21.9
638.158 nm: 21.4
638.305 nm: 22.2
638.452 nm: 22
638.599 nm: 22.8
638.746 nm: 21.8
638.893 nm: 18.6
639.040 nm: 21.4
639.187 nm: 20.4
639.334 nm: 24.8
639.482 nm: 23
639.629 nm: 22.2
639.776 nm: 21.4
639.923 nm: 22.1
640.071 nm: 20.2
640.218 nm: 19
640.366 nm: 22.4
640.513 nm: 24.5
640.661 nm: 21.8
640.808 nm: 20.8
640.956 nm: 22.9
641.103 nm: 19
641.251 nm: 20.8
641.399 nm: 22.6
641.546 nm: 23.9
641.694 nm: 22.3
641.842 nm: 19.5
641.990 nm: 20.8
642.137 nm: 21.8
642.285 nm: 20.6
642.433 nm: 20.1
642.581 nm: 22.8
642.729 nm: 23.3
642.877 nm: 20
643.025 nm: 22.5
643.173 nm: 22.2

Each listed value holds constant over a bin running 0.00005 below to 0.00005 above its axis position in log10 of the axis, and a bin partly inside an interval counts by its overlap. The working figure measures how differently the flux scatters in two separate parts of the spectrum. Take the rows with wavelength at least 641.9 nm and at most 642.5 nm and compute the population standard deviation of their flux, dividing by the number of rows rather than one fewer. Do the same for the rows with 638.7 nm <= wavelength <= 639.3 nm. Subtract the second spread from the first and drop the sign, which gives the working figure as 0.62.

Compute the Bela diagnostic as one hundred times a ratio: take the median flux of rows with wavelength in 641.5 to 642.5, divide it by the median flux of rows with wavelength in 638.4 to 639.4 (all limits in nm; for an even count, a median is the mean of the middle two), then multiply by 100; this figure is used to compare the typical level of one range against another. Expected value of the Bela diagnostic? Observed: 95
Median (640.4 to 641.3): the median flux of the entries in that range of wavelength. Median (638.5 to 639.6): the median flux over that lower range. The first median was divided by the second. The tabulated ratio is 0.98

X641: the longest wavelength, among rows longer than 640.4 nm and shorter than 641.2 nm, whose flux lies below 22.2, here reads 641.103 nm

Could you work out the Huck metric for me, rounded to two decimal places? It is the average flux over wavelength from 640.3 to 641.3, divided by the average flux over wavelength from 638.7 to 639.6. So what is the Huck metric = 1.00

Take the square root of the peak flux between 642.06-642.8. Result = 4.83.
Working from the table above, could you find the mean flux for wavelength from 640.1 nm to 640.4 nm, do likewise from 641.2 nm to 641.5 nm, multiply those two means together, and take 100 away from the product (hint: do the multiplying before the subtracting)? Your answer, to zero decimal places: 349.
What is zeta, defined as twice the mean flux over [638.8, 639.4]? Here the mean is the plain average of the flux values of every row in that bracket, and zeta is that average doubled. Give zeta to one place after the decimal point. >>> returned 42.6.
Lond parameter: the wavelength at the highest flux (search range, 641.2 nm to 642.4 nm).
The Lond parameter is 641.546 nm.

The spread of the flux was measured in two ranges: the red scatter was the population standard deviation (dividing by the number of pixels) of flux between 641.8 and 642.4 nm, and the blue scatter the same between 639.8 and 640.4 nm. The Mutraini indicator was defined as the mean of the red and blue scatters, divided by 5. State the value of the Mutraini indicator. 0.221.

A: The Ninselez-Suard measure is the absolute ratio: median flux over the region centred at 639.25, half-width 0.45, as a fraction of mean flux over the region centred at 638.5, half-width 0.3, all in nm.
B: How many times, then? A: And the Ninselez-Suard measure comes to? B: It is 0.98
